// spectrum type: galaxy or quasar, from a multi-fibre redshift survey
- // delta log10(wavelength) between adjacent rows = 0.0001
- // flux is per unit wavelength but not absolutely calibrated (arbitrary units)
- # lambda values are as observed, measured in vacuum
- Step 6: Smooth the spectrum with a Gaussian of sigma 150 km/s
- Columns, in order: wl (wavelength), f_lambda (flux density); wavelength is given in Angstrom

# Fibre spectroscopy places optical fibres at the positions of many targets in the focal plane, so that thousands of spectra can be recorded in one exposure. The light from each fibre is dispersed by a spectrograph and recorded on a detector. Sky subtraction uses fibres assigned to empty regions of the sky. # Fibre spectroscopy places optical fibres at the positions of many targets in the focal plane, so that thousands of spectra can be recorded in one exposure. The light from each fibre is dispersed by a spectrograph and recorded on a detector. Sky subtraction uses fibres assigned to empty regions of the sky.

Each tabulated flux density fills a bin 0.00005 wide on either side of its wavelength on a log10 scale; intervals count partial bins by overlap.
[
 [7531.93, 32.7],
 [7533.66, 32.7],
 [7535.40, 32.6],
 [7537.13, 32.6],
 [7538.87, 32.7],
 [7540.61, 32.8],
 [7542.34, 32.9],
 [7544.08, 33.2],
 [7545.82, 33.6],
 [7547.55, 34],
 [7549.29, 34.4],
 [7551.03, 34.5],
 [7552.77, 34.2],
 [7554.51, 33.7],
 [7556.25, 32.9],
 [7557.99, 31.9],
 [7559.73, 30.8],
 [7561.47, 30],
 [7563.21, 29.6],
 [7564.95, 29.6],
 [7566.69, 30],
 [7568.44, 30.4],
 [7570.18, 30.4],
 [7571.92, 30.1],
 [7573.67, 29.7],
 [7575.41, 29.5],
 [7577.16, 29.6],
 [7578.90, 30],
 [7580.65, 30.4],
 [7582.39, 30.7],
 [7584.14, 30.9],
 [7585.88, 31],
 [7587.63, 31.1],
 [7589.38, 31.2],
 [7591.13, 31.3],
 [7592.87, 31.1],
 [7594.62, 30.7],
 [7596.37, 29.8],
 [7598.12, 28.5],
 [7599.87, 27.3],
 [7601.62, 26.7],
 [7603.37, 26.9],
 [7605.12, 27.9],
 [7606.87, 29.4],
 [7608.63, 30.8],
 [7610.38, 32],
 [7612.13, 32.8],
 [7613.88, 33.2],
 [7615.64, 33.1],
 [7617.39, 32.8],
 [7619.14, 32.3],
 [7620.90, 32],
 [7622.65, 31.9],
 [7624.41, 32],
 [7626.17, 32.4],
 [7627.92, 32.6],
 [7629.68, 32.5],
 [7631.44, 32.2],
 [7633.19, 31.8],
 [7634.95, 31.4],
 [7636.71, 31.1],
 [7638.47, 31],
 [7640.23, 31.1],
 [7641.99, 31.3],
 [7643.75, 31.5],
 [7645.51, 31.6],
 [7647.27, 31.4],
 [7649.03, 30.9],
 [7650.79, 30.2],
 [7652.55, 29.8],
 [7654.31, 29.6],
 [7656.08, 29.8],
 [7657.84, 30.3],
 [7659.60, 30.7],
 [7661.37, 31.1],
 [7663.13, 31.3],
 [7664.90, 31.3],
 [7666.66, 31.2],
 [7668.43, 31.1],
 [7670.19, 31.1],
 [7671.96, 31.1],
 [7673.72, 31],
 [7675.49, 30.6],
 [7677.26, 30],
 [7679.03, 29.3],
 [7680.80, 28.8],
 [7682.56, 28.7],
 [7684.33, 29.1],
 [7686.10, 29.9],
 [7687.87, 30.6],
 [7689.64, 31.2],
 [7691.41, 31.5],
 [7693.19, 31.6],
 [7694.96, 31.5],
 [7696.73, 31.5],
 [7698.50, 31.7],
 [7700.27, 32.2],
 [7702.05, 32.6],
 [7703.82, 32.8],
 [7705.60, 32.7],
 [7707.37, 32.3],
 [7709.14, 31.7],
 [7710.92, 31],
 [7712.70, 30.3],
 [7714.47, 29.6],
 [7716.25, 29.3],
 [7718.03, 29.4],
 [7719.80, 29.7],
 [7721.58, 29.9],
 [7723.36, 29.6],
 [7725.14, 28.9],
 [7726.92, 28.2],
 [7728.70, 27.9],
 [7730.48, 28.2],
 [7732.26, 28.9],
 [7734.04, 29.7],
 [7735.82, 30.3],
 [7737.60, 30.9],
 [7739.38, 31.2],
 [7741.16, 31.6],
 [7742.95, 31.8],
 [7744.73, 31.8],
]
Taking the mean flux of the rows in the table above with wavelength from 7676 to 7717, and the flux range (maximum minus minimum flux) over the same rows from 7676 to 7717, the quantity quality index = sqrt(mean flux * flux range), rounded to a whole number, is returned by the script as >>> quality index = 11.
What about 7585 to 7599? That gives 9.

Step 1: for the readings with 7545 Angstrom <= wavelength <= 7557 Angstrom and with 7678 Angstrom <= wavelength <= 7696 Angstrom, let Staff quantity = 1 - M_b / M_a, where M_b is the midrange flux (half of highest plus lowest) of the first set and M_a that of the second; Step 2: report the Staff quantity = -0.12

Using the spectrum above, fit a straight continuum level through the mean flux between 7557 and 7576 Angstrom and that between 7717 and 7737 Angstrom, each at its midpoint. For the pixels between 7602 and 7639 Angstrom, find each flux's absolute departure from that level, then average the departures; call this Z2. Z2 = 2.2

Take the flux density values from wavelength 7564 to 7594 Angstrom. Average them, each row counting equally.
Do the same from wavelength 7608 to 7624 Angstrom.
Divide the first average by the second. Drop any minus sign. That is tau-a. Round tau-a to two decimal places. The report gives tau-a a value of 0.94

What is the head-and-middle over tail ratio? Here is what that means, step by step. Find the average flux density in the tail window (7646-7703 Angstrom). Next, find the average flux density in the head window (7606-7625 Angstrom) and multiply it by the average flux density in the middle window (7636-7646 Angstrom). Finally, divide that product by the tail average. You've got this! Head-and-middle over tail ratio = 32.6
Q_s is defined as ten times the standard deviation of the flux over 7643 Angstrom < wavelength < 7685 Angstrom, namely 9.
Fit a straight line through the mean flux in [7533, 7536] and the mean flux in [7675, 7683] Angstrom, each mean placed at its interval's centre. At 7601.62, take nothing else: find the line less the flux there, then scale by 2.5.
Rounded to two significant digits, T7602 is 11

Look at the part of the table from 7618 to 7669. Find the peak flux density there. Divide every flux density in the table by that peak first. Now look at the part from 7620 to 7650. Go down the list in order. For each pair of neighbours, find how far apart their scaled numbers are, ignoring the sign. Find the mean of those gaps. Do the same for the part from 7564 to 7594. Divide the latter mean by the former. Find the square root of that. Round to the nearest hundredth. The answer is 1.00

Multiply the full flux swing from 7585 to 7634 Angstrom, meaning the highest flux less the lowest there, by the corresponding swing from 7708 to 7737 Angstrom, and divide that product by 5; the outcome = 4.9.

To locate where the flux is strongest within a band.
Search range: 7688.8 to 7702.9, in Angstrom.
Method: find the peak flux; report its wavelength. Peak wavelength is 7702.05 Angstrom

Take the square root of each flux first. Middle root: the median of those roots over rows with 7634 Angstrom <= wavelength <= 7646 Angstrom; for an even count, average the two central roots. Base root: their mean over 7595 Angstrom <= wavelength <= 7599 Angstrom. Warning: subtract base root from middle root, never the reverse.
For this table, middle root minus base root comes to 0.2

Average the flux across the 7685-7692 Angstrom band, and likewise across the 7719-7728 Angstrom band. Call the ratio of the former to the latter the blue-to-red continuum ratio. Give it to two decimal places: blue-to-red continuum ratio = 1.05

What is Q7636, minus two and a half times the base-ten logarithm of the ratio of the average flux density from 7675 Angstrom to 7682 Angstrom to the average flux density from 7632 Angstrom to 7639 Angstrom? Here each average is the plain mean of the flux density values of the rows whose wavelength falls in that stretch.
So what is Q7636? 0.06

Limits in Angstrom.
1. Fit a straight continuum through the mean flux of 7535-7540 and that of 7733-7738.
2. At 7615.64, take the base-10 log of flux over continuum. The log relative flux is 0.019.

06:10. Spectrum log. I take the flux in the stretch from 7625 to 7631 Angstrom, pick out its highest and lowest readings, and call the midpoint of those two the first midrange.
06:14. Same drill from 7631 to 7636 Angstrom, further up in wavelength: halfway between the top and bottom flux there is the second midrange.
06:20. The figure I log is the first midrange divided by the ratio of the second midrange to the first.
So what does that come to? 33.2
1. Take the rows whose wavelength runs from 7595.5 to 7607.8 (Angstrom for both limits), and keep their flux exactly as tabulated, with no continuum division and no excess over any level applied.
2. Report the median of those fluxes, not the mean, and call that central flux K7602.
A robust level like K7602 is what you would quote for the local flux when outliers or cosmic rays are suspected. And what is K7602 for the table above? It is 27.9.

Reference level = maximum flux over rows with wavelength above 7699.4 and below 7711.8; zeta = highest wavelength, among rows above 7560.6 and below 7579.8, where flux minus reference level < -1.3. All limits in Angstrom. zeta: 7578.90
